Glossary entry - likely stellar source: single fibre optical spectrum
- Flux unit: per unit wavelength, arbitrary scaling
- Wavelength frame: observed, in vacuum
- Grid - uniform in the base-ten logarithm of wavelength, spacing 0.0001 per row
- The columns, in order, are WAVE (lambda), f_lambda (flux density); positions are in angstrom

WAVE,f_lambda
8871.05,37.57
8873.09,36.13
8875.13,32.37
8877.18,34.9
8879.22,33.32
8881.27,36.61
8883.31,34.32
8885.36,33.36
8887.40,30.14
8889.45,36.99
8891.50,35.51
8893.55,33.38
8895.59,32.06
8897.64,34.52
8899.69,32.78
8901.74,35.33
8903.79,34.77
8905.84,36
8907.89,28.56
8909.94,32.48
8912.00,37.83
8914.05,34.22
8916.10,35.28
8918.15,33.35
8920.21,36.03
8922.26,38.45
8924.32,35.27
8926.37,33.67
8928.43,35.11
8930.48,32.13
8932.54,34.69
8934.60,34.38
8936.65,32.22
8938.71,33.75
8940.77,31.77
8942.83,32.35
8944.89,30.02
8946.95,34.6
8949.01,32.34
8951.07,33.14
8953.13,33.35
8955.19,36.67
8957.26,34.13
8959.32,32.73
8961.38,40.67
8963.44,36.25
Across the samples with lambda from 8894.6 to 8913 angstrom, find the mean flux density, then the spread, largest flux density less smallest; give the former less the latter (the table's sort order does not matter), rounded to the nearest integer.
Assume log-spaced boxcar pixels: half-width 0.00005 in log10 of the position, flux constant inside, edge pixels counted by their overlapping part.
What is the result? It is 25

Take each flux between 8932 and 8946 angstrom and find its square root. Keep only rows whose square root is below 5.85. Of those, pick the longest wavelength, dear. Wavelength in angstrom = 8944.89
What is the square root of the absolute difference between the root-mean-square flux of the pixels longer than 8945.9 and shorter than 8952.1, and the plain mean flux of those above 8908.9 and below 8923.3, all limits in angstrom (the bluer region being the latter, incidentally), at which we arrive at 1.4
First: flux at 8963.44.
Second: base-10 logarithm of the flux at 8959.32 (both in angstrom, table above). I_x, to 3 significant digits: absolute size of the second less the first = 34.7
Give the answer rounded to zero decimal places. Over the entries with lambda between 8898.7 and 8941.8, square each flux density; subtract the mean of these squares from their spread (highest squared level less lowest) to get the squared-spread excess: -511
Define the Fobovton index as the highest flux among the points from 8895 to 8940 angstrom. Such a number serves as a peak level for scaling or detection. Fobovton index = 38.45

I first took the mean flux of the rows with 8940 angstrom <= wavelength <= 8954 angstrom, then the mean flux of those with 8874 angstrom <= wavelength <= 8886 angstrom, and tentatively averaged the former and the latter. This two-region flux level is 33.3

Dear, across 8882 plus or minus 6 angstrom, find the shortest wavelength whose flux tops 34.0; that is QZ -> 8877.18 angstrom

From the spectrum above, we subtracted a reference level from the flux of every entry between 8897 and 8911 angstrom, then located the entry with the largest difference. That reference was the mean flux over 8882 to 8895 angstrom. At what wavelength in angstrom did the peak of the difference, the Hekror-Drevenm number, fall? 8905.84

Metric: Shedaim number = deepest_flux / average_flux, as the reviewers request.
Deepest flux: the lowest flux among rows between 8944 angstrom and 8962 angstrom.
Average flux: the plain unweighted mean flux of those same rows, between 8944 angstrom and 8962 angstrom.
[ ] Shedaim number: 0.88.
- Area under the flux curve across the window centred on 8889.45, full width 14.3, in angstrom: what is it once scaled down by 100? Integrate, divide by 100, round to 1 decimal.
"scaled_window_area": 4.8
